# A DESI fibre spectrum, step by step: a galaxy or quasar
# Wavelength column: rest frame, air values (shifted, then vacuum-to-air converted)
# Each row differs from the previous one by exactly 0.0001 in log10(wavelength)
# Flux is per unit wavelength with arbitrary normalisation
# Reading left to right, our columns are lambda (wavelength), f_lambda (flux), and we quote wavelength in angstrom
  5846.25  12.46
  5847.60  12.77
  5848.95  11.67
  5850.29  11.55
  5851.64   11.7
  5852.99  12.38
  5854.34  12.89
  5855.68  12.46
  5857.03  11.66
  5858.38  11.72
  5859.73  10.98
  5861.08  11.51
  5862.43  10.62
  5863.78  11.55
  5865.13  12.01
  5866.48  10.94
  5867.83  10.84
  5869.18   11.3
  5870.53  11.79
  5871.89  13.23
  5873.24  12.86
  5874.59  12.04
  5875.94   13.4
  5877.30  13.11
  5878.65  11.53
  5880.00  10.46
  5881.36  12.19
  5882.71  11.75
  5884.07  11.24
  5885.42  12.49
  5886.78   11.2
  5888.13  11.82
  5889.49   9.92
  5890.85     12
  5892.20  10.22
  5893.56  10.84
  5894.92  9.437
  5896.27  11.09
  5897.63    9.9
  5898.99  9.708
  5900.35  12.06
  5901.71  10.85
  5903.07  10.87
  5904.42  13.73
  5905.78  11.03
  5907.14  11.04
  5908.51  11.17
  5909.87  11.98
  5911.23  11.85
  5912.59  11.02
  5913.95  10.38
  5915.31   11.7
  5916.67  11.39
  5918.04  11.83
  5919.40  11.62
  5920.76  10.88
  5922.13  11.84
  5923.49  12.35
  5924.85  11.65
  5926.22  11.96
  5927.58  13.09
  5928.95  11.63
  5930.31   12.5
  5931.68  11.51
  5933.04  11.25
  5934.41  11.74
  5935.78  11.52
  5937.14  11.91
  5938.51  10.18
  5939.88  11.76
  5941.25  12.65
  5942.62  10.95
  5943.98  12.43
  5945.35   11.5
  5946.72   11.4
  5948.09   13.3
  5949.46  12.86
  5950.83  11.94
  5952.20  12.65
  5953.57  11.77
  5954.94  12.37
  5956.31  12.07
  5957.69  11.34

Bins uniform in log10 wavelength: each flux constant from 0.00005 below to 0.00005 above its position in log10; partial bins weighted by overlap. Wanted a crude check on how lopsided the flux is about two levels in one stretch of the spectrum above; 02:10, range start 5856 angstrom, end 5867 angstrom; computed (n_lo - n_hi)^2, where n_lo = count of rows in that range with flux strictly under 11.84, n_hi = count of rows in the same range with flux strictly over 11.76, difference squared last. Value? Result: 36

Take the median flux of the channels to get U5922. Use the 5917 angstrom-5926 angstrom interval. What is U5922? 11.7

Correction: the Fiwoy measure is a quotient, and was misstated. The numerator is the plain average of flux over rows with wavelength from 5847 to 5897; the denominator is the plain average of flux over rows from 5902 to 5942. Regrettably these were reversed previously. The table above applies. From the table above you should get 1.00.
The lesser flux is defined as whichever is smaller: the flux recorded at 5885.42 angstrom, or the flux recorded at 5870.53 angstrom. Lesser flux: 11.79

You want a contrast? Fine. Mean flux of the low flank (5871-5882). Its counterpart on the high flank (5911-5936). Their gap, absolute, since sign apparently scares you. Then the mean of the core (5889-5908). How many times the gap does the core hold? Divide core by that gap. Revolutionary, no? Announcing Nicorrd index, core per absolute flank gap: 16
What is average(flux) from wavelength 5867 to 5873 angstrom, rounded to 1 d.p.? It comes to 11.8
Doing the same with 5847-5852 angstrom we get 11.9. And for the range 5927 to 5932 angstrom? 12.2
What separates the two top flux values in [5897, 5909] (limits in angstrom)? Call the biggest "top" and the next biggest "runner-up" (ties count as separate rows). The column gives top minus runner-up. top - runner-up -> 1.7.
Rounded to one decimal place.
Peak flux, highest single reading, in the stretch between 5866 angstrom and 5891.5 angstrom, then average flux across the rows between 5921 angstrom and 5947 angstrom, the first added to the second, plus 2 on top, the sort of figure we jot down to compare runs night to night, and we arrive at 27.2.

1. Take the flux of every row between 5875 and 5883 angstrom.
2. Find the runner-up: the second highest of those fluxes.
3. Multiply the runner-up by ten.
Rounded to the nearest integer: 131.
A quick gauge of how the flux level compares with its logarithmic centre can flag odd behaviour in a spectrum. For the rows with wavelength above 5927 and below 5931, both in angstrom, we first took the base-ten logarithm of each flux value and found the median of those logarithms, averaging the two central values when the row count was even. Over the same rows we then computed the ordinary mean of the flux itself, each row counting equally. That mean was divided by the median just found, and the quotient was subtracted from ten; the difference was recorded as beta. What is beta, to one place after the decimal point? -1.3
